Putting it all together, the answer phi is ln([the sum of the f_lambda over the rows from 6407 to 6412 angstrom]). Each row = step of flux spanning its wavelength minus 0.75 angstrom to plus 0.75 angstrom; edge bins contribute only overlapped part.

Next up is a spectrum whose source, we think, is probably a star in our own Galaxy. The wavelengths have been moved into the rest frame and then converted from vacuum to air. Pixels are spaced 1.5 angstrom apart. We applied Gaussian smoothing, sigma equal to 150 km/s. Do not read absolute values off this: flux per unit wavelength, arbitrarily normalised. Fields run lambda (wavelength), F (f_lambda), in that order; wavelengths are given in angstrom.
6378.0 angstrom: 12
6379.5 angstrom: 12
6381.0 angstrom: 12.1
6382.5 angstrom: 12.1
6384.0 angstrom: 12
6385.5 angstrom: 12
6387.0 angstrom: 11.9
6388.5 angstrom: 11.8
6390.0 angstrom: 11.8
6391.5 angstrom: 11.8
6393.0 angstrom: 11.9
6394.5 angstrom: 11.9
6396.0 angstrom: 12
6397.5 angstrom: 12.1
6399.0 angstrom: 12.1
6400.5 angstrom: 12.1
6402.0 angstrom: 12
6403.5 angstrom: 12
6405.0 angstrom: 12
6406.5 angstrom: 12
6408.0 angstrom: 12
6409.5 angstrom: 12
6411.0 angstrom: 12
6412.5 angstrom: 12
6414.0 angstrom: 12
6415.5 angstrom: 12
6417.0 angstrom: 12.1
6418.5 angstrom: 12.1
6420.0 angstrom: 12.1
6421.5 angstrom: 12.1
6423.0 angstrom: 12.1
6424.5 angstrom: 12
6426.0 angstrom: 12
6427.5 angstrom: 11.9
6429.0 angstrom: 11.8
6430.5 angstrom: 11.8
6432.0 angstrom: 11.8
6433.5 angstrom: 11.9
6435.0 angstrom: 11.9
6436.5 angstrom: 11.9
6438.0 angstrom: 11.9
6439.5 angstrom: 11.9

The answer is 3.58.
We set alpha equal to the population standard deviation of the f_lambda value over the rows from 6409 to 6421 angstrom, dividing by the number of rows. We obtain 0.048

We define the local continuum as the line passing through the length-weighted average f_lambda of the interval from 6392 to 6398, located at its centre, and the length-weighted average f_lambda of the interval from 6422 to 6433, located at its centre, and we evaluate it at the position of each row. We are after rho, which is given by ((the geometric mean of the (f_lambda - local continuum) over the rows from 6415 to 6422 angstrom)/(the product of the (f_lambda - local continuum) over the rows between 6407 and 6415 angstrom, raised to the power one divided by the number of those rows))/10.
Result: 0.24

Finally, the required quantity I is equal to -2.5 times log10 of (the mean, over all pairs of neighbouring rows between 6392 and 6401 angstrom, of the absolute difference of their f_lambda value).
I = 3.5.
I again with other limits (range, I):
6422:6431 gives 3.1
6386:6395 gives 3.5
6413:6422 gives 4.2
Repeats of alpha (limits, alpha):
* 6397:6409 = 0.048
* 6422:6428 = 0.071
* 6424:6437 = 0.074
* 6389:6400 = 0.118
